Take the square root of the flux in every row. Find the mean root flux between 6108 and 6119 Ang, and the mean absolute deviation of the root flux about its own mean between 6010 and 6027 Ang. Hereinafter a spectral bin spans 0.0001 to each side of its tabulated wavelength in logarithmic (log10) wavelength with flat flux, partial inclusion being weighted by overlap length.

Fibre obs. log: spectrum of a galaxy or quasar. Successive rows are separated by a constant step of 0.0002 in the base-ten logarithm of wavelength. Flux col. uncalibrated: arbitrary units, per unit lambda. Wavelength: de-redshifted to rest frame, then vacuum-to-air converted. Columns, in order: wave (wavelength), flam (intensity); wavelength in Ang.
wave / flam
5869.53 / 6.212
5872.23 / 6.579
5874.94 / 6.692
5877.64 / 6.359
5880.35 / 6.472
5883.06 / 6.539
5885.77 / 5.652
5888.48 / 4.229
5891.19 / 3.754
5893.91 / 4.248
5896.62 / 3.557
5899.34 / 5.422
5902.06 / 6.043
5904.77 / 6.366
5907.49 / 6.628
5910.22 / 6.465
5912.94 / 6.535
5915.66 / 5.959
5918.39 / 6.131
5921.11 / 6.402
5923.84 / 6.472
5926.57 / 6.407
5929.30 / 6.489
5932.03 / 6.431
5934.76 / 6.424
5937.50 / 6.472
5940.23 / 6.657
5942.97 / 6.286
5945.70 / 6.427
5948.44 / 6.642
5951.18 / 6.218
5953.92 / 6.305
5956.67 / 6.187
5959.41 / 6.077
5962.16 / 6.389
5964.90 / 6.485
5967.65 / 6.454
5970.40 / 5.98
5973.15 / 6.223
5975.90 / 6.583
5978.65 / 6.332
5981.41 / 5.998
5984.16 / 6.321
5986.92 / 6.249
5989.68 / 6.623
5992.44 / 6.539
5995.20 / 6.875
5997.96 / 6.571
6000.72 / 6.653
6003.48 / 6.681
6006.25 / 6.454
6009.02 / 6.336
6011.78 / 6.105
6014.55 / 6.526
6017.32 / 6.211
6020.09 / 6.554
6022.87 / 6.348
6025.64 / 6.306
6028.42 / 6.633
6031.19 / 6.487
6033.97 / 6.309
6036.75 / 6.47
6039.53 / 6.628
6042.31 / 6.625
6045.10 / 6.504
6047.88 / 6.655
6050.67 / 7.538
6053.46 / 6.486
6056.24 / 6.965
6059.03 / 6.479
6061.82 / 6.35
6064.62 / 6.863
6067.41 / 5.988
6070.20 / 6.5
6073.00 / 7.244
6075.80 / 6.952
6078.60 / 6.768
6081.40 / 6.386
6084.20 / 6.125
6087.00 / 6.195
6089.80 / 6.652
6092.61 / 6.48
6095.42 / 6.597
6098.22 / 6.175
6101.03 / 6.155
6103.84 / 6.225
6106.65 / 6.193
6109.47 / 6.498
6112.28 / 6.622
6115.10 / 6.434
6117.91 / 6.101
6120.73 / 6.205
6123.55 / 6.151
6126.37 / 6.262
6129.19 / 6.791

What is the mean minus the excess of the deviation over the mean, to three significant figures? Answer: 5.04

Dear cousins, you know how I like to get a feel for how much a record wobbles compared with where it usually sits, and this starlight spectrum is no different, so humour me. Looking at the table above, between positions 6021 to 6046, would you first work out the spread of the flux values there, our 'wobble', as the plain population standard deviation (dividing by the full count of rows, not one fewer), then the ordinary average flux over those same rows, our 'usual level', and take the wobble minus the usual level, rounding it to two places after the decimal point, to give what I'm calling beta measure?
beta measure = -6.35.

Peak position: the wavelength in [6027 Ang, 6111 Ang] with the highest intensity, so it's 6050.67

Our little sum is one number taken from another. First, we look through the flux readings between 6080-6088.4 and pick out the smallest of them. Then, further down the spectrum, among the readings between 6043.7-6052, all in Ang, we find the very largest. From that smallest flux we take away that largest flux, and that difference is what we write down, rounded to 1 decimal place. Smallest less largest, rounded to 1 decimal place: -1.4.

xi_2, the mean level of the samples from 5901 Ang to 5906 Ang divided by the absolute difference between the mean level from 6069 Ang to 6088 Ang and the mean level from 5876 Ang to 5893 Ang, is 6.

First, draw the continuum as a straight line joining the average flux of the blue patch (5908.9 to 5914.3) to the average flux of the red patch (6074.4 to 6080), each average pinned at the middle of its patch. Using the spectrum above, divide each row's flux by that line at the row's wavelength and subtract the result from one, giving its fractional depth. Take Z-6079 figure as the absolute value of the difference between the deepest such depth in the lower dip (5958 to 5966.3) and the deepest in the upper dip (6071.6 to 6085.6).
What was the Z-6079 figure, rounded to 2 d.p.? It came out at 0.03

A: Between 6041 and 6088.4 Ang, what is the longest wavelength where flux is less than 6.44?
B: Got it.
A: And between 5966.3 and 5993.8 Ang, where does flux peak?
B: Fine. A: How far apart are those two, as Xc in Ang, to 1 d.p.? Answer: 97.3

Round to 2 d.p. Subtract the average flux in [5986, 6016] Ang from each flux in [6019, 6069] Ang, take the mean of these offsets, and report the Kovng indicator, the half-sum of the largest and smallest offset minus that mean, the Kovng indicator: 0.20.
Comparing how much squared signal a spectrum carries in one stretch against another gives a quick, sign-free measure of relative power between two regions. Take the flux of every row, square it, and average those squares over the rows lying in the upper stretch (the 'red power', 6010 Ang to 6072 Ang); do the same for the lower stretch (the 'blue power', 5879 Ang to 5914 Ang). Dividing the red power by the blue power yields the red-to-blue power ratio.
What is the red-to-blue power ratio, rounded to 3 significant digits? 1.34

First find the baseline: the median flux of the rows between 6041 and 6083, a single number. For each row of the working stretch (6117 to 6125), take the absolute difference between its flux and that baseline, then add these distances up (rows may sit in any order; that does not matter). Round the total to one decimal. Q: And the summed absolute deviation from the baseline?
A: 1.4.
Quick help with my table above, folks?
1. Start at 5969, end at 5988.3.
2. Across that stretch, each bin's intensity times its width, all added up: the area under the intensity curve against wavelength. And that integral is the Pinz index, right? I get 120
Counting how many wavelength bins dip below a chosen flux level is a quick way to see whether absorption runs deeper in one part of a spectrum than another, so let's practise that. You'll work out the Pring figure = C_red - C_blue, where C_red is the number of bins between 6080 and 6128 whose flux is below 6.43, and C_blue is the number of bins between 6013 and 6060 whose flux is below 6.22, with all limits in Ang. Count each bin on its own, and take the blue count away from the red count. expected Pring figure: 10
